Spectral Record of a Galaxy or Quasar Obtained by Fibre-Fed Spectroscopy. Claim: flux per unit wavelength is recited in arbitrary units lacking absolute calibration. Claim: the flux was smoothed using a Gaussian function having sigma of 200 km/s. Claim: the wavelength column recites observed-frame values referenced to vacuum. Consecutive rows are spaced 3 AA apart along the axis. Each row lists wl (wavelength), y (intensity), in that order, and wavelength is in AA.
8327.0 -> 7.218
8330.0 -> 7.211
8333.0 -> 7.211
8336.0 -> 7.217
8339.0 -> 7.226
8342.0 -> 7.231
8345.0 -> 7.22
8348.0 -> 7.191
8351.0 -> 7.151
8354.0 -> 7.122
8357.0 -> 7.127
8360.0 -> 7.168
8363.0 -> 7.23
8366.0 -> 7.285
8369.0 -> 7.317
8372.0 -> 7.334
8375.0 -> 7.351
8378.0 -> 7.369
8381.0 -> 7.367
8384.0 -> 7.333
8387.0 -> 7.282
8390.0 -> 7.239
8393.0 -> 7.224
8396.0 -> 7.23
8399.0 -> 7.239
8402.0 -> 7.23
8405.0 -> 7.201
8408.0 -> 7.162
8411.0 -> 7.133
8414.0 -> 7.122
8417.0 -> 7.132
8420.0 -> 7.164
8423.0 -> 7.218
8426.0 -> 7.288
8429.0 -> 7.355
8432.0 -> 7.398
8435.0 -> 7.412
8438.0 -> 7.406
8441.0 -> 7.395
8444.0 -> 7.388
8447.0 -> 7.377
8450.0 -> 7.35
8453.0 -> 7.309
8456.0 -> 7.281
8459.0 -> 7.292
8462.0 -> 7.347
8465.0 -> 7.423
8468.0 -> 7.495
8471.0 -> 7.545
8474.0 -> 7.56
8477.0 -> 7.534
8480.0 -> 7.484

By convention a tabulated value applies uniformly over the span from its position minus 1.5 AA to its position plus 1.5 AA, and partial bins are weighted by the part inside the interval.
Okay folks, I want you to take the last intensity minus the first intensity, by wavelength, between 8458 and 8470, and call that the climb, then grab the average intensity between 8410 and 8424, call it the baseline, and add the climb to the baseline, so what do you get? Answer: 7.36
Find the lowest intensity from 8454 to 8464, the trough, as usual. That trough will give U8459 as 7.281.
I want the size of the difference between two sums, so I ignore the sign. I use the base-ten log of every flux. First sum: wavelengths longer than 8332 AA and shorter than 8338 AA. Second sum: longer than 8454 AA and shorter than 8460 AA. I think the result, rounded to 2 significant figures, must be 0.0087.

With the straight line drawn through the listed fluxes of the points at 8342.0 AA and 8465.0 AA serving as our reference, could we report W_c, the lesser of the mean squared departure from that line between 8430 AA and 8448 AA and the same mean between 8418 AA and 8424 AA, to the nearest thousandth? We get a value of 0.001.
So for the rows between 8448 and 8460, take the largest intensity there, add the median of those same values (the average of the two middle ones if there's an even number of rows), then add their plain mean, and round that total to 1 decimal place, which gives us 22.0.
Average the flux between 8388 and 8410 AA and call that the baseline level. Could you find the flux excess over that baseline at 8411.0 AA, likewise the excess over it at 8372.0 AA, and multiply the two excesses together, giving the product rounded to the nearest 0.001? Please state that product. -0.010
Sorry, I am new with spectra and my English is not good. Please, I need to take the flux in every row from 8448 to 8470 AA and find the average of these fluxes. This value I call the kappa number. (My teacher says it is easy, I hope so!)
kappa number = 7.36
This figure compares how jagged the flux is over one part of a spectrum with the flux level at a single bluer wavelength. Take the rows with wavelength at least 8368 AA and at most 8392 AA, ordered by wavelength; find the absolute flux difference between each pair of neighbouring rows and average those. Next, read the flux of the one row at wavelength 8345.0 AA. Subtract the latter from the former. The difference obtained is -7.19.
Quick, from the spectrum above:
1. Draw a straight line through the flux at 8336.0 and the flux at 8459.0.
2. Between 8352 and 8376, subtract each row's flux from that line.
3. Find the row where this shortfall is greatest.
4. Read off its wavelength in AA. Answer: 8354.0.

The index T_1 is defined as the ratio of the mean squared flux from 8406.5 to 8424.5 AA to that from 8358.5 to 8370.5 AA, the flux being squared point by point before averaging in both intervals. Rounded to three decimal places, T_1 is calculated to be 0.974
